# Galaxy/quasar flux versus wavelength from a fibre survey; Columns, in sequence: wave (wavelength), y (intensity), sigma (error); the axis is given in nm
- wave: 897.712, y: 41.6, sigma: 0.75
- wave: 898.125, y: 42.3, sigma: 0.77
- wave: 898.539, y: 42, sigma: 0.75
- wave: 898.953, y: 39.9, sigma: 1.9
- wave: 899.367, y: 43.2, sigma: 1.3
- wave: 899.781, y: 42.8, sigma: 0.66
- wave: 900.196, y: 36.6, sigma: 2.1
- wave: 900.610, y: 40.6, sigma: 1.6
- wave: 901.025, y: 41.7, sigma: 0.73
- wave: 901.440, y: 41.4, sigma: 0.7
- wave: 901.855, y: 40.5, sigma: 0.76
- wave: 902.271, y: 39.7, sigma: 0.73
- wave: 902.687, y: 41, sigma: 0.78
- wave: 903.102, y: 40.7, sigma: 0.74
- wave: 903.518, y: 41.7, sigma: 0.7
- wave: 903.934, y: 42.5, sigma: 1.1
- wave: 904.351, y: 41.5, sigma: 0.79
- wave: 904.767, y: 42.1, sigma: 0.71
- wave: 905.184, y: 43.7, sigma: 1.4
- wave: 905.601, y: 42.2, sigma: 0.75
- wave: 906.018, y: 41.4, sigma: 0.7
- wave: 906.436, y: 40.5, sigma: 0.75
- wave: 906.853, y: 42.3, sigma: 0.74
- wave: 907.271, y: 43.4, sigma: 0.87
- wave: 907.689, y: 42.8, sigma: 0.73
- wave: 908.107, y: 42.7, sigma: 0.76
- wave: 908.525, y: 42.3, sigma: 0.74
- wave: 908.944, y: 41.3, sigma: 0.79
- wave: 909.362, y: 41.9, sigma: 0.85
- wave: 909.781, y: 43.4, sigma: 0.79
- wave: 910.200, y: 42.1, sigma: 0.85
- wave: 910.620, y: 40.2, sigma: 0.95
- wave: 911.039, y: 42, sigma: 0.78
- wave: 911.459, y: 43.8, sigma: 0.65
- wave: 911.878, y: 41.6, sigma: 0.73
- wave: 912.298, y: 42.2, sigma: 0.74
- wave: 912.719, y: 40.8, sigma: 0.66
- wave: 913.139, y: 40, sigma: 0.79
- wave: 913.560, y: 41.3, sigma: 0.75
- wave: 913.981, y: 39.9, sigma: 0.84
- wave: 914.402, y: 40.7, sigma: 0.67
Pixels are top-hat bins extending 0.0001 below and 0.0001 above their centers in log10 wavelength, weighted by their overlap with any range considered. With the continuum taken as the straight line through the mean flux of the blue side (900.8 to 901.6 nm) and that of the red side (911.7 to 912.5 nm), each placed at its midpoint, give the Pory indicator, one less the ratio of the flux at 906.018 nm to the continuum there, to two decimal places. 0.01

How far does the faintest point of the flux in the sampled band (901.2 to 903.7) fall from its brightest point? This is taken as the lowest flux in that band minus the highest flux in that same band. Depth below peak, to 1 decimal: -2.0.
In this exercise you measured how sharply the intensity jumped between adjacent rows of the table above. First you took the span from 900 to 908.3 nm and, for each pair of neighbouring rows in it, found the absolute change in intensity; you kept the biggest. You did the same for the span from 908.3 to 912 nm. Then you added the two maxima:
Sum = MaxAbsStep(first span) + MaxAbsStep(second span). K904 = 6.2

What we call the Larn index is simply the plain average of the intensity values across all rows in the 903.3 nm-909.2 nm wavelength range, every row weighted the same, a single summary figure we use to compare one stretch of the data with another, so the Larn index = 42.2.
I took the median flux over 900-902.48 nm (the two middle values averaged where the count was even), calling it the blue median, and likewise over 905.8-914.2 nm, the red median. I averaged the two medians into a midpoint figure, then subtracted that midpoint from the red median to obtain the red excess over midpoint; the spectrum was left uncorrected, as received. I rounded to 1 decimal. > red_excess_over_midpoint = 0.7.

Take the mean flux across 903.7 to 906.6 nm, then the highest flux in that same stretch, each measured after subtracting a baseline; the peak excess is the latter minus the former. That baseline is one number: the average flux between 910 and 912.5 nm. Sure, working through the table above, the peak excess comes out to 1.7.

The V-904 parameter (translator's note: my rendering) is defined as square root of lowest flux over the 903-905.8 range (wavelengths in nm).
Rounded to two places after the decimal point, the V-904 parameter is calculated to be 6.38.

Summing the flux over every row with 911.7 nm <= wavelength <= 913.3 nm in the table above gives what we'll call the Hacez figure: 165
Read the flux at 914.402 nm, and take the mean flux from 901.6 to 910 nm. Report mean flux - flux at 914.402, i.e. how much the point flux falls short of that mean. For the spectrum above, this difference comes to 1.2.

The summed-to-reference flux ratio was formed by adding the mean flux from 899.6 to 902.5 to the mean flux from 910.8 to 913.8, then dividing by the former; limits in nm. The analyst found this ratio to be 2.03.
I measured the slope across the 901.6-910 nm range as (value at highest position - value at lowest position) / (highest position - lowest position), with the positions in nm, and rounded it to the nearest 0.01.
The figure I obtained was 0.37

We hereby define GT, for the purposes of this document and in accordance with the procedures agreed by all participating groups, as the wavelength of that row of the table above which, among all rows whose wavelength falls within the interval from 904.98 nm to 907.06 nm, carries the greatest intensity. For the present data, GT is 905.184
